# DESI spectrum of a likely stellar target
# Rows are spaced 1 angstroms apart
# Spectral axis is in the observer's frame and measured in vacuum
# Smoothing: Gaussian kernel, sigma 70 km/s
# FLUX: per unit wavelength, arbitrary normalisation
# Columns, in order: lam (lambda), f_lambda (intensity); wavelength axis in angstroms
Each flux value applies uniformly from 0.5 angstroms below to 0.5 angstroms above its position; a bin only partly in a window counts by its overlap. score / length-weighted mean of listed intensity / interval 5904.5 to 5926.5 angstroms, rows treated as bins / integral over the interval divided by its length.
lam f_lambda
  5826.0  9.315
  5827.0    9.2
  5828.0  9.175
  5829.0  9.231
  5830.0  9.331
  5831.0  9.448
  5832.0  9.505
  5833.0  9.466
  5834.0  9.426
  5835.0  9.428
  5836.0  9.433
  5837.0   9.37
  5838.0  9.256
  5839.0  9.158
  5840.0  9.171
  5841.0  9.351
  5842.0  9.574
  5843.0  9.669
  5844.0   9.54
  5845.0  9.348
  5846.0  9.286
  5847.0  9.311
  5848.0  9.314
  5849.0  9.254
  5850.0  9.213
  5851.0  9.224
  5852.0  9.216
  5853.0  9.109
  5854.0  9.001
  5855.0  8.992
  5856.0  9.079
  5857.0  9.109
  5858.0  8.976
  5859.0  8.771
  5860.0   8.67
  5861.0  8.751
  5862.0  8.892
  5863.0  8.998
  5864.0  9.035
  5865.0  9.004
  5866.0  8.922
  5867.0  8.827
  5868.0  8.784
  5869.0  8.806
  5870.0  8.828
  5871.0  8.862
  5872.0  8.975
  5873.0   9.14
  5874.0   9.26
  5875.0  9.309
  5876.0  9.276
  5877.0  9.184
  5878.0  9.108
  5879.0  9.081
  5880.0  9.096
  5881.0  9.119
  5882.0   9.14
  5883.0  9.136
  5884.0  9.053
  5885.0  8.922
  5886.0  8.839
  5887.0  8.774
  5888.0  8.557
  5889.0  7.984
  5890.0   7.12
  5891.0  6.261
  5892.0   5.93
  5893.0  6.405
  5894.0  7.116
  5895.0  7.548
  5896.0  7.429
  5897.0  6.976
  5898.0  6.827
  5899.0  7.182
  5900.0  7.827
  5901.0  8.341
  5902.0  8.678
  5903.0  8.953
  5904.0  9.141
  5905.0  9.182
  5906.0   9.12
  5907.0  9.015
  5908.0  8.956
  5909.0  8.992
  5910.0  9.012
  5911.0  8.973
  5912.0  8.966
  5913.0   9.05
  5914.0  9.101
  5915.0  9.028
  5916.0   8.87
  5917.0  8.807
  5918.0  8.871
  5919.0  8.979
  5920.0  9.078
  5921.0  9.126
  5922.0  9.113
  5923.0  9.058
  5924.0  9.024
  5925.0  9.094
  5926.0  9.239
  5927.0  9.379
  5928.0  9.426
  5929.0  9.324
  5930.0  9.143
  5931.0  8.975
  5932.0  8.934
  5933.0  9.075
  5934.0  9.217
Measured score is 9.0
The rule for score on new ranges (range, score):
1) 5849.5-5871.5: 9.0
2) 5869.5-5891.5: 8.8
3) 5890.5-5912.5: 8.0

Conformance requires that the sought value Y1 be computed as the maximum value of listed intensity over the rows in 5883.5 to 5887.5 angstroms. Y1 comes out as 9.053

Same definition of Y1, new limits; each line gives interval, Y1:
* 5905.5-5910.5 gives 9.12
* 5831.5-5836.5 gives 9.505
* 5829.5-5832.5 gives 9.505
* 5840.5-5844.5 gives 9.669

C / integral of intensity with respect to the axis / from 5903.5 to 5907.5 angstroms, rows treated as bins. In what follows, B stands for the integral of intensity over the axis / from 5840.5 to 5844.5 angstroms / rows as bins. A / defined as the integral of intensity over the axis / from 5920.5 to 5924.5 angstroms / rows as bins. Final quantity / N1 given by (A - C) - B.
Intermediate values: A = 36.3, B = 38.1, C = 36.5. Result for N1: -38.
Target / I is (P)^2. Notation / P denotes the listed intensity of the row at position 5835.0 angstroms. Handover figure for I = 89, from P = 9.428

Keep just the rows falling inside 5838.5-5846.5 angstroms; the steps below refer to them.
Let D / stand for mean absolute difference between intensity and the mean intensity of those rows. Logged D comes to 0.16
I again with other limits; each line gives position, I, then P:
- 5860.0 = 75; 8.67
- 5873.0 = 84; 9.14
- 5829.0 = 85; 9.231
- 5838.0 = 86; 9.256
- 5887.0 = 77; 8.774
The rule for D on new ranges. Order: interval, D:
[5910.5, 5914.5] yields 0.05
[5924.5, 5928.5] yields 0.12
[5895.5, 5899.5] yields 0.20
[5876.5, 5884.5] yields 0.03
